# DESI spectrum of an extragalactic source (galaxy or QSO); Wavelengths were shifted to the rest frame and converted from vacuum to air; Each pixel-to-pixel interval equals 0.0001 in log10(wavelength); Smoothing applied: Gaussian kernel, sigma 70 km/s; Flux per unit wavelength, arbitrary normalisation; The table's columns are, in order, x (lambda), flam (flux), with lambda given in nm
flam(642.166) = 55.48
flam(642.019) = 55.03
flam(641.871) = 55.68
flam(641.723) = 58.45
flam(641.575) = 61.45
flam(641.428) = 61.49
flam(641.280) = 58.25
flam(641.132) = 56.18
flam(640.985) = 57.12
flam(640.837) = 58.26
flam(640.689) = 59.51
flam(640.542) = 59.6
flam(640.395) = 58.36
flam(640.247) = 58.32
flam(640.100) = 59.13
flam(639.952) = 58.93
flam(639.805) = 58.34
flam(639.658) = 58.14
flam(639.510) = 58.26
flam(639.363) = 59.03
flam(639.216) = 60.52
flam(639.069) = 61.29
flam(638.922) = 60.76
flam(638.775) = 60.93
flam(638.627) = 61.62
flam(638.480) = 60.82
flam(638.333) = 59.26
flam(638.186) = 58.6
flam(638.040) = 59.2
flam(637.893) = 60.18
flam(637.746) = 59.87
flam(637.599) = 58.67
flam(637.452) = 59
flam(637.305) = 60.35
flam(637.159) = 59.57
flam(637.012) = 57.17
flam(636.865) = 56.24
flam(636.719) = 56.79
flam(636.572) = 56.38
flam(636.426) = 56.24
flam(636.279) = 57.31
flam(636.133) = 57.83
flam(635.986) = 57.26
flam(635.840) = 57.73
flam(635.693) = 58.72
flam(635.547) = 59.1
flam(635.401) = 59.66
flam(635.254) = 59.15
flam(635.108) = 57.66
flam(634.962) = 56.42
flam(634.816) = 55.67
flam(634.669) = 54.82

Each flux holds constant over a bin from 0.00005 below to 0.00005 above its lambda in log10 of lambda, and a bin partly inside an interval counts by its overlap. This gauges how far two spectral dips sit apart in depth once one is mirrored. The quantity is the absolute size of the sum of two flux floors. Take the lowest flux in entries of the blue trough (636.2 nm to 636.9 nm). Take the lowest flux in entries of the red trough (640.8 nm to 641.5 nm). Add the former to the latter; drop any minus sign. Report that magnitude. 112.4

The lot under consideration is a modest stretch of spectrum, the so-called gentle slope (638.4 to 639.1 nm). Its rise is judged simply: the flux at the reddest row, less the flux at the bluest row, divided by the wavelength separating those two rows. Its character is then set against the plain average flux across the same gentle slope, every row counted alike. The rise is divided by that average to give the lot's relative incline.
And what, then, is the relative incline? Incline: 0.01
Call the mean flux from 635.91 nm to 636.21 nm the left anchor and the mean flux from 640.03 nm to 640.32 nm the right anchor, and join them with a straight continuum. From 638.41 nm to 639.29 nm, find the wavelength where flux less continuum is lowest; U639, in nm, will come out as 639.216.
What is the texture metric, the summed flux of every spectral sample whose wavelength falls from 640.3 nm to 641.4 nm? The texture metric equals 407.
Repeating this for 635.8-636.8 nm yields 400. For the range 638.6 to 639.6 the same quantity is 422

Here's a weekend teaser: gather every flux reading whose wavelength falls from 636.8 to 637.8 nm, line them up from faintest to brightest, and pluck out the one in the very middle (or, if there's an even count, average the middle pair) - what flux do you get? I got 59.0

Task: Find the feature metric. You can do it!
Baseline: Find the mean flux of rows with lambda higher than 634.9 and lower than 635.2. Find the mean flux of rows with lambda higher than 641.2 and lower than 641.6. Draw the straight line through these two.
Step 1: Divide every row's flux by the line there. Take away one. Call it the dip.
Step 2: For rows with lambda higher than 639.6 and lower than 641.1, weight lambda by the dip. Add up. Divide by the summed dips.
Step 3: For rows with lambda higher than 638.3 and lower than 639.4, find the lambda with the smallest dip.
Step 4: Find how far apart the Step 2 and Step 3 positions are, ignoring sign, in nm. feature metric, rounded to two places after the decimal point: 1.06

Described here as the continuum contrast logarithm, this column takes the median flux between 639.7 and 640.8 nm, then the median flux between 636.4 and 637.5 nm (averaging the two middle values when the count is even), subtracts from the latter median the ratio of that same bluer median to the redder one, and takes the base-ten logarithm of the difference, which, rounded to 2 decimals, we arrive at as 1.75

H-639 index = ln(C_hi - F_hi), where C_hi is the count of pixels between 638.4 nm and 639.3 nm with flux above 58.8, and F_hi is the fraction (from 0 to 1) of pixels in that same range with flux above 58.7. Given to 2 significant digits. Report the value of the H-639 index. 1.6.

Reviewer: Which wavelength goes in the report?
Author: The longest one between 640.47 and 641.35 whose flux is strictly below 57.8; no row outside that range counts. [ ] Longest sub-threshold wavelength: 641.132 nm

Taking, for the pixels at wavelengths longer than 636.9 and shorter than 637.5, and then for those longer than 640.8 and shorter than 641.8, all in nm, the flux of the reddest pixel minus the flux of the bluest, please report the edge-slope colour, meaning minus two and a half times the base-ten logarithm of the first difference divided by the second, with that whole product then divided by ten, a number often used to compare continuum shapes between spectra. -0.25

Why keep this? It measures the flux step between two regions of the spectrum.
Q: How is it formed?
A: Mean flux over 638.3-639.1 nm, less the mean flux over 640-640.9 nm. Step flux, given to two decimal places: 1.92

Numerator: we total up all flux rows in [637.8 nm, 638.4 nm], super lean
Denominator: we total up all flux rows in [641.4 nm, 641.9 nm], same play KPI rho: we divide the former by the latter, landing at 1.001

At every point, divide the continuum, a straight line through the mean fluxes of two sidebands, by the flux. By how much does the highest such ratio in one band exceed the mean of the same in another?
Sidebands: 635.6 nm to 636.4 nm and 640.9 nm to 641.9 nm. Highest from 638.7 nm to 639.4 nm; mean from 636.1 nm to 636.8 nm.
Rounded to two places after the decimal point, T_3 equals -0.03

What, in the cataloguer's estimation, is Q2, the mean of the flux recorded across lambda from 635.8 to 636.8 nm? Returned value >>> 57.1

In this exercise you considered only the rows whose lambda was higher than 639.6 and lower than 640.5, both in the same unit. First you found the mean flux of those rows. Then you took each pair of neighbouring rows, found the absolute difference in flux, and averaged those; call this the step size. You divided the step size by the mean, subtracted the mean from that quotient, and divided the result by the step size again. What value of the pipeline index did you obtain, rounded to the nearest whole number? -159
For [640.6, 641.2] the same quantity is -52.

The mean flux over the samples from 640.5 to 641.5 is 58.6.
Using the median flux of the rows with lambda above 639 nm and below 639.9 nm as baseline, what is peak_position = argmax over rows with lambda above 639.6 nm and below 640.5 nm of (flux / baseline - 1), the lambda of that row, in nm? 640.100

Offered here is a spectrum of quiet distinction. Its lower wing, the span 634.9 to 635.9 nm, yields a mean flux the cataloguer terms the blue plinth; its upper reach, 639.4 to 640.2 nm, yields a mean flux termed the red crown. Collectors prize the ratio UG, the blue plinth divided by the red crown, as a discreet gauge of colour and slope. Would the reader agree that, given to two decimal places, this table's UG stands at 1.00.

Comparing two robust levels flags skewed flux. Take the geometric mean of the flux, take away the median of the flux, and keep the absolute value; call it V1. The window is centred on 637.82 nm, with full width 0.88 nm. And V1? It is 0.15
